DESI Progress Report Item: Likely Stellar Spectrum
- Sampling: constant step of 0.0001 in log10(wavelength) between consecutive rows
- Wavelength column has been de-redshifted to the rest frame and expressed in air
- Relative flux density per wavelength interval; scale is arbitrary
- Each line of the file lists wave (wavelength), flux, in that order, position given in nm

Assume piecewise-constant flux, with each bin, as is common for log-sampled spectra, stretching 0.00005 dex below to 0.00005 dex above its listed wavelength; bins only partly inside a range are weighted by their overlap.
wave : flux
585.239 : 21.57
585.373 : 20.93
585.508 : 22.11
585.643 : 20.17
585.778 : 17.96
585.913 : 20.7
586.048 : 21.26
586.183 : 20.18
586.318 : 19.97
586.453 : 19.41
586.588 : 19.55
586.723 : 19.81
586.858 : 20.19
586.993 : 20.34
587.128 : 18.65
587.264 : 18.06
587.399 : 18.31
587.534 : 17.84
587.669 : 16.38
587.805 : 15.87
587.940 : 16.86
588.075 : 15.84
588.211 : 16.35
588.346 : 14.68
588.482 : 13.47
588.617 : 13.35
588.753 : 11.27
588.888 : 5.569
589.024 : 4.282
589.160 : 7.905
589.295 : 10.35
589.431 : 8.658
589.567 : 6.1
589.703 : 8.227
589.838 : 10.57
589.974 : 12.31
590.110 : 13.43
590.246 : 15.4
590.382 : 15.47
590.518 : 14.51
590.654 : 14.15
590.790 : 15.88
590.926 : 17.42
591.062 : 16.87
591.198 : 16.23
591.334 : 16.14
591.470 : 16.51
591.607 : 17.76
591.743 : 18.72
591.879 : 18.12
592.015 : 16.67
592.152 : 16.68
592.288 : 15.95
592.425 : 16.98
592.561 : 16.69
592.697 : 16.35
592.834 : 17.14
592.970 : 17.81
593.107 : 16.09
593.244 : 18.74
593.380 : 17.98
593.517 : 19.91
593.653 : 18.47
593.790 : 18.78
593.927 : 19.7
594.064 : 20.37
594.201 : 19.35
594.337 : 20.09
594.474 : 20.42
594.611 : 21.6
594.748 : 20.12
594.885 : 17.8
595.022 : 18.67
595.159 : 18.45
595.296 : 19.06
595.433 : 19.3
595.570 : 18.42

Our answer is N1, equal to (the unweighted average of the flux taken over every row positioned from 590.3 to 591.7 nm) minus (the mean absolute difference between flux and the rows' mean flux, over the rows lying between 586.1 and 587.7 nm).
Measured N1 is 15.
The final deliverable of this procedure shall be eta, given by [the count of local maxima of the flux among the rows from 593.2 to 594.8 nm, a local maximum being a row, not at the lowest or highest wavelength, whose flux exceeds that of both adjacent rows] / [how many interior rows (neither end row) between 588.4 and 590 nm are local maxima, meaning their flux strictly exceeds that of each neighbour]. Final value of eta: 3.0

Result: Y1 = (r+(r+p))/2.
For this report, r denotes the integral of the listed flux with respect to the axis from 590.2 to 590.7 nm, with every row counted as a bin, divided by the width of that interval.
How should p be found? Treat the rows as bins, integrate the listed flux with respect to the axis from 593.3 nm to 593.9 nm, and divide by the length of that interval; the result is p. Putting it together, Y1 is 24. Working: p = 18.9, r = 14.9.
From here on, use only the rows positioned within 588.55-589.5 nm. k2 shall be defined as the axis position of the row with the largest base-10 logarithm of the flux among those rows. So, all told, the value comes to 588.617 nm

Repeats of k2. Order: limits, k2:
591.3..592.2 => 591.743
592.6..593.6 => 593.517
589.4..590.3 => 590.246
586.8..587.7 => 586.993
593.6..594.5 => 594.474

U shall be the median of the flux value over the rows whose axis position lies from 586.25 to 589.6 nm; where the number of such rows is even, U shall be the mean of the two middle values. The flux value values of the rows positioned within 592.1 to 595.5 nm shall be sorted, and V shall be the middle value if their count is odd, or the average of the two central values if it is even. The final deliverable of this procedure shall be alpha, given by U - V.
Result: -2.3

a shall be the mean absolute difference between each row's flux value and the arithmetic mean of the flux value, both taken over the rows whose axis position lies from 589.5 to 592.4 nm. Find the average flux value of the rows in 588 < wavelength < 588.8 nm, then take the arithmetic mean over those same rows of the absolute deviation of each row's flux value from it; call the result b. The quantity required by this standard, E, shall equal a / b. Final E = 1.6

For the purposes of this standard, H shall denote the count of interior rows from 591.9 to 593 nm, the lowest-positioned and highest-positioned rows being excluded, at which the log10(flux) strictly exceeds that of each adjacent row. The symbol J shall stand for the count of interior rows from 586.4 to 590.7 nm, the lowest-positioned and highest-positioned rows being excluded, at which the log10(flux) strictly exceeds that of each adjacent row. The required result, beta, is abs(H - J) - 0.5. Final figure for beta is 3.5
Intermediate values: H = 2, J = 6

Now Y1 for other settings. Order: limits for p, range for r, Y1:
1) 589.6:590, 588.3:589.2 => 15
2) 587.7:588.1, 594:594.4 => 28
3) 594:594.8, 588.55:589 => 20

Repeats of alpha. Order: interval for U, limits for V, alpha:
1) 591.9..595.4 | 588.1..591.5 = 5.0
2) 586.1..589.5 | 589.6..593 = 0.0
